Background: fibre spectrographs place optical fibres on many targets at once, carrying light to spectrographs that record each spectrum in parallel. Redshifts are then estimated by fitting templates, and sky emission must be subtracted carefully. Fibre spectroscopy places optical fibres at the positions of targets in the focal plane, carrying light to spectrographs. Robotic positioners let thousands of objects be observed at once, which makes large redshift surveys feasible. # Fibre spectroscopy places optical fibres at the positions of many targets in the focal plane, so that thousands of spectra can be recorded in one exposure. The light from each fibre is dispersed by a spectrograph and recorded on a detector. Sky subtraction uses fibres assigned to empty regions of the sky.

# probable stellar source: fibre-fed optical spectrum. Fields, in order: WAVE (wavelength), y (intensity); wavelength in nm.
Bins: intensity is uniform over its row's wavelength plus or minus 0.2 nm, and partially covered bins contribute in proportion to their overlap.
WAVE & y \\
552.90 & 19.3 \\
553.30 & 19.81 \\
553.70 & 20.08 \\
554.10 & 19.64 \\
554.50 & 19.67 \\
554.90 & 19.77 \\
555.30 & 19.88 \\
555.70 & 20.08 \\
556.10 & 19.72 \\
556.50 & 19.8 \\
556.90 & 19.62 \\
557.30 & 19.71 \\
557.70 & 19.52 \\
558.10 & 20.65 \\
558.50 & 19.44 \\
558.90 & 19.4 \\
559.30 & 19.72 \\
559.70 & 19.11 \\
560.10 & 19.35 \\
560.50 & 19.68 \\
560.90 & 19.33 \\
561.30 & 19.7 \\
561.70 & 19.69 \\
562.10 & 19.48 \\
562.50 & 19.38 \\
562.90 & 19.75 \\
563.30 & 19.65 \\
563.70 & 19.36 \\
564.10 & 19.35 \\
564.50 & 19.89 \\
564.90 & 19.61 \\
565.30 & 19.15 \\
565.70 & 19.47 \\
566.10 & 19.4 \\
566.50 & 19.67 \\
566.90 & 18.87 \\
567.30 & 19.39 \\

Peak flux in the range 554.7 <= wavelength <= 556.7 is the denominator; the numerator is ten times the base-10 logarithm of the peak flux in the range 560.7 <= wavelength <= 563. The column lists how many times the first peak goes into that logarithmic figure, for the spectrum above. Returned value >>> 0.645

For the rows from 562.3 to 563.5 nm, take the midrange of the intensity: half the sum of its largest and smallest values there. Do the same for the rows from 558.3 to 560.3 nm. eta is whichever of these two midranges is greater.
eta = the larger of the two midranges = 19.6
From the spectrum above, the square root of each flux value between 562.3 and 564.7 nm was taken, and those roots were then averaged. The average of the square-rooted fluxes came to 4.42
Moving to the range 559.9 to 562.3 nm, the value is 4.42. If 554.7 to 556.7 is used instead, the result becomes 4.46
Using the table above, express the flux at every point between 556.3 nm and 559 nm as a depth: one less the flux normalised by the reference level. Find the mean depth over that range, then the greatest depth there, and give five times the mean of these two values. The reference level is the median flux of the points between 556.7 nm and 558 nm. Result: 0.01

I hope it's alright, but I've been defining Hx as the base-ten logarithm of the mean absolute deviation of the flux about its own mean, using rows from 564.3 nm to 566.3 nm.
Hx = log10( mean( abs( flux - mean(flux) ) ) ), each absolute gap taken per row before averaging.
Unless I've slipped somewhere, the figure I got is -0.7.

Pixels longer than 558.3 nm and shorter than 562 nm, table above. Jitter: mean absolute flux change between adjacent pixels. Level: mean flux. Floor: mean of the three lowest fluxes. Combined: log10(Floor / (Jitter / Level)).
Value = 3.12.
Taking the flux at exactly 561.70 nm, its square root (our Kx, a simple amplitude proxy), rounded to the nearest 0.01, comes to 4.44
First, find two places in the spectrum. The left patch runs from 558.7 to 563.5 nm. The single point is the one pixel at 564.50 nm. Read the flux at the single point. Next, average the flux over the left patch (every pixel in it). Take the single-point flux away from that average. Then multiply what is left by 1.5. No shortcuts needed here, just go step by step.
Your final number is -0.6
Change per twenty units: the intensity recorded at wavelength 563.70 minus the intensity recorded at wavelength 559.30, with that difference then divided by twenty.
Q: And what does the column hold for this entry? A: -0.018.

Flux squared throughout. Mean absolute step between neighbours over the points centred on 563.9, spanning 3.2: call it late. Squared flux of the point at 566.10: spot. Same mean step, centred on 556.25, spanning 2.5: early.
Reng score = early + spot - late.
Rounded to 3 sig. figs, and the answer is 372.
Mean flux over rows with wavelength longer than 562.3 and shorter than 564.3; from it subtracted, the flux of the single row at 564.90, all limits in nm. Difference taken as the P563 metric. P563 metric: -0.11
